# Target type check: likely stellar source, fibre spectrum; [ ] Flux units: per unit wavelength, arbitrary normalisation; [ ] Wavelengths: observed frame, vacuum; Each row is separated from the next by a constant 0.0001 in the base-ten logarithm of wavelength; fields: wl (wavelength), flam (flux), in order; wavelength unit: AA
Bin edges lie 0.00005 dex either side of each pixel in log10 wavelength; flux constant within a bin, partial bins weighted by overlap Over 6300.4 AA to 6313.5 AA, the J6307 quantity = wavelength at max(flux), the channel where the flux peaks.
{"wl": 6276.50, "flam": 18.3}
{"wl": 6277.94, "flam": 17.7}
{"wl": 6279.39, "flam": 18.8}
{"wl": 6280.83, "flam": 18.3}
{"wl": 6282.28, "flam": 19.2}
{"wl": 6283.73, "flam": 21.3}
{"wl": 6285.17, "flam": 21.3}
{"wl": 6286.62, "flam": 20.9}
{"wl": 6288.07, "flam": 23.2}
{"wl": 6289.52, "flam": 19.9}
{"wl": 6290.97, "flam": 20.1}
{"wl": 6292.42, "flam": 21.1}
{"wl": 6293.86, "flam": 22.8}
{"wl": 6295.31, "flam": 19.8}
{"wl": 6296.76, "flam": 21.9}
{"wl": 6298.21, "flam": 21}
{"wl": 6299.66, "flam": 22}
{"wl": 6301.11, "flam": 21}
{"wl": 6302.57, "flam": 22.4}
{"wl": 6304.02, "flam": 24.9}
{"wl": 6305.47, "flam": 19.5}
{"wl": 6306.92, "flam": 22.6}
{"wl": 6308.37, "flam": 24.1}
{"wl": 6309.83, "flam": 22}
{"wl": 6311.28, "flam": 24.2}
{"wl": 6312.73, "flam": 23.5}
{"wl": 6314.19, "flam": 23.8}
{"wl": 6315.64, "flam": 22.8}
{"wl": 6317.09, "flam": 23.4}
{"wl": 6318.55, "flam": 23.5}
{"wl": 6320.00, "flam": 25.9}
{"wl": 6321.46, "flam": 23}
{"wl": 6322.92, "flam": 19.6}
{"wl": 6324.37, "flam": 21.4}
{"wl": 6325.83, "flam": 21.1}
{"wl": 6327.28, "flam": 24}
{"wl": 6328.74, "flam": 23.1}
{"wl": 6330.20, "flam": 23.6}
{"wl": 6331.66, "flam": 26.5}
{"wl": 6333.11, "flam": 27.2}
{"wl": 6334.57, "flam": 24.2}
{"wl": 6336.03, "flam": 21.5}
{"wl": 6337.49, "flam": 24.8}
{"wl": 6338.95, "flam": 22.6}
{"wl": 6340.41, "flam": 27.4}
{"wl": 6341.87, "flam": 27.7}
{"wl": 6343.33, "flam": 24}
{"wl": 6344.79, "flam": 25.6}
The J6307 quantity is 6304.02 AA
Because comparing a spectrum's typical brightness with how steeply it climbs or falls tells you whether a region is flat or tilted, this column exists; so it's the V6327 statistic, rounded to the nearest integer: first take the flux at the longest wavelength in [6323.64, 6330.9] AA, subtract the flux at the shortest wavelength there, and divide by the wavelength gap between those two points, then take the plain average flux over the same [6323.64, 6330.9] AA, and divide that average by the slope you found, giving 60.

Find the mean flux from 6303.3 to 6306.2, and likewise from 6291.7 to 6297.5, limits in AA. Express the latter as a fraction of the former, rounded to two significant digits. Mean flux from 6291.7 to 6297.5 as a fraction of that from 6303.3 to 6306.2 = 0.96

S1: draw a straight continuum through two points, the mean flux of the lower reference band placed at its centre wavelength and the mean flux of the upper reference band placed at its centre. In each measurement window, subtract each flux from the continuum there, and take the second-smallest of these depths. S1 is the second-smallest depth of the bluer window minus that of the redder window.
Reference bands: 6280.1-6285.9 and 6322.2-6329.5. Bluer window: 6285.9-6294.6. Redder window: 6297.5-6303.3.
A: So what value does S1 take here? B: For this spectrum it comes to -1.0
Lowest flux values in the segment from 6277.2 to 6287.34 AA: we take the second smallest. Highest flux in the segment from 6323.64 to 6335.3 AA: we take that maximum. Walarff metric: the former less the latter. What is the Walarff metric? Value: -9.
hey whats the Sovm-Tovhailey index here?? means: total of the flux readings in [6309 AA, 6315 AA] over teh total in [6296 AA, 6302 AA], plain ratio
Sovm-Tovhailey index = 1.09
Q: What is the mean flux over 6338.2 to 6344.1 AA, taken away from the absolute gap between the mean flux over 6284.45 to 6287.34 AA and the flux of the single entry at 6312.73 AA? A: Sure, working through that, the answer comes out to -23.03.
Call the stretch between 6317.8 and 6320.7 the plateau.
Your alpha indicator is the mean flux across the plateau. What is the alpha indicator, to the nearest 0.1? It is 24.7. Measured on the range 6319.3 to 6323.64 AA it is 22.8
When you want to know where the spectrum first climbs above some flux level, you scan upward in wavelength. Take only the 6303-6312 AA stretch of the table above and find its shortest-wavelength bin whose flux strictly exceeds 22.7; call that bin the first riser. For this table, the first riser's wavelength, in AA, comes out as 6304.02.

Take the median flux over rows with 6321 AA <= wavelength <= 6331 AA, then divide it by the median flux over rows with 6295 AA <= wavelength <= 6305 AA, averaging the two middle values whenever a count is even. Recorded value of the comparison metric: 1.05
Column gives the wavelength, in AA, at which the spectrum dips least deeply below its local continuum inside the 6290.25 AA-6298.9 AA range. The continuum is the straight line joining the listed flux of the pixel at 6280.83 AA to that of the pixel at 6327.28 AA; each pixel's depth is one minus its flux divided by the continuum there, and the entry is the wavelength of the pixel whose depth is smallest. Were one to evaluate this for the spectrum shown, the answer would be 6293.86 AA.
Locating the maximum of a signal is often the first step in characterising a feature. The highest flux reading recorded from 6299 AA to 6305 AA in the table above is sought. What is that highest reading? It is 24.9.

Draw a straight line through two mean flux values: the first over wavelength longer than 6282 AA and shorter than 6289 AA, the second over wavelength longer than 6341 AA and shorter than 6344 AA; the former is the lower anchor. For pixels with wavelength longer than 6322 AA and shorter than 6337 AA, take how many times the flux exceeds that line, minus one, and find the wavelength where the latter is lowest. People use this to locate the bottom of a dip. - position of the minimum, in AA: 6322.92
